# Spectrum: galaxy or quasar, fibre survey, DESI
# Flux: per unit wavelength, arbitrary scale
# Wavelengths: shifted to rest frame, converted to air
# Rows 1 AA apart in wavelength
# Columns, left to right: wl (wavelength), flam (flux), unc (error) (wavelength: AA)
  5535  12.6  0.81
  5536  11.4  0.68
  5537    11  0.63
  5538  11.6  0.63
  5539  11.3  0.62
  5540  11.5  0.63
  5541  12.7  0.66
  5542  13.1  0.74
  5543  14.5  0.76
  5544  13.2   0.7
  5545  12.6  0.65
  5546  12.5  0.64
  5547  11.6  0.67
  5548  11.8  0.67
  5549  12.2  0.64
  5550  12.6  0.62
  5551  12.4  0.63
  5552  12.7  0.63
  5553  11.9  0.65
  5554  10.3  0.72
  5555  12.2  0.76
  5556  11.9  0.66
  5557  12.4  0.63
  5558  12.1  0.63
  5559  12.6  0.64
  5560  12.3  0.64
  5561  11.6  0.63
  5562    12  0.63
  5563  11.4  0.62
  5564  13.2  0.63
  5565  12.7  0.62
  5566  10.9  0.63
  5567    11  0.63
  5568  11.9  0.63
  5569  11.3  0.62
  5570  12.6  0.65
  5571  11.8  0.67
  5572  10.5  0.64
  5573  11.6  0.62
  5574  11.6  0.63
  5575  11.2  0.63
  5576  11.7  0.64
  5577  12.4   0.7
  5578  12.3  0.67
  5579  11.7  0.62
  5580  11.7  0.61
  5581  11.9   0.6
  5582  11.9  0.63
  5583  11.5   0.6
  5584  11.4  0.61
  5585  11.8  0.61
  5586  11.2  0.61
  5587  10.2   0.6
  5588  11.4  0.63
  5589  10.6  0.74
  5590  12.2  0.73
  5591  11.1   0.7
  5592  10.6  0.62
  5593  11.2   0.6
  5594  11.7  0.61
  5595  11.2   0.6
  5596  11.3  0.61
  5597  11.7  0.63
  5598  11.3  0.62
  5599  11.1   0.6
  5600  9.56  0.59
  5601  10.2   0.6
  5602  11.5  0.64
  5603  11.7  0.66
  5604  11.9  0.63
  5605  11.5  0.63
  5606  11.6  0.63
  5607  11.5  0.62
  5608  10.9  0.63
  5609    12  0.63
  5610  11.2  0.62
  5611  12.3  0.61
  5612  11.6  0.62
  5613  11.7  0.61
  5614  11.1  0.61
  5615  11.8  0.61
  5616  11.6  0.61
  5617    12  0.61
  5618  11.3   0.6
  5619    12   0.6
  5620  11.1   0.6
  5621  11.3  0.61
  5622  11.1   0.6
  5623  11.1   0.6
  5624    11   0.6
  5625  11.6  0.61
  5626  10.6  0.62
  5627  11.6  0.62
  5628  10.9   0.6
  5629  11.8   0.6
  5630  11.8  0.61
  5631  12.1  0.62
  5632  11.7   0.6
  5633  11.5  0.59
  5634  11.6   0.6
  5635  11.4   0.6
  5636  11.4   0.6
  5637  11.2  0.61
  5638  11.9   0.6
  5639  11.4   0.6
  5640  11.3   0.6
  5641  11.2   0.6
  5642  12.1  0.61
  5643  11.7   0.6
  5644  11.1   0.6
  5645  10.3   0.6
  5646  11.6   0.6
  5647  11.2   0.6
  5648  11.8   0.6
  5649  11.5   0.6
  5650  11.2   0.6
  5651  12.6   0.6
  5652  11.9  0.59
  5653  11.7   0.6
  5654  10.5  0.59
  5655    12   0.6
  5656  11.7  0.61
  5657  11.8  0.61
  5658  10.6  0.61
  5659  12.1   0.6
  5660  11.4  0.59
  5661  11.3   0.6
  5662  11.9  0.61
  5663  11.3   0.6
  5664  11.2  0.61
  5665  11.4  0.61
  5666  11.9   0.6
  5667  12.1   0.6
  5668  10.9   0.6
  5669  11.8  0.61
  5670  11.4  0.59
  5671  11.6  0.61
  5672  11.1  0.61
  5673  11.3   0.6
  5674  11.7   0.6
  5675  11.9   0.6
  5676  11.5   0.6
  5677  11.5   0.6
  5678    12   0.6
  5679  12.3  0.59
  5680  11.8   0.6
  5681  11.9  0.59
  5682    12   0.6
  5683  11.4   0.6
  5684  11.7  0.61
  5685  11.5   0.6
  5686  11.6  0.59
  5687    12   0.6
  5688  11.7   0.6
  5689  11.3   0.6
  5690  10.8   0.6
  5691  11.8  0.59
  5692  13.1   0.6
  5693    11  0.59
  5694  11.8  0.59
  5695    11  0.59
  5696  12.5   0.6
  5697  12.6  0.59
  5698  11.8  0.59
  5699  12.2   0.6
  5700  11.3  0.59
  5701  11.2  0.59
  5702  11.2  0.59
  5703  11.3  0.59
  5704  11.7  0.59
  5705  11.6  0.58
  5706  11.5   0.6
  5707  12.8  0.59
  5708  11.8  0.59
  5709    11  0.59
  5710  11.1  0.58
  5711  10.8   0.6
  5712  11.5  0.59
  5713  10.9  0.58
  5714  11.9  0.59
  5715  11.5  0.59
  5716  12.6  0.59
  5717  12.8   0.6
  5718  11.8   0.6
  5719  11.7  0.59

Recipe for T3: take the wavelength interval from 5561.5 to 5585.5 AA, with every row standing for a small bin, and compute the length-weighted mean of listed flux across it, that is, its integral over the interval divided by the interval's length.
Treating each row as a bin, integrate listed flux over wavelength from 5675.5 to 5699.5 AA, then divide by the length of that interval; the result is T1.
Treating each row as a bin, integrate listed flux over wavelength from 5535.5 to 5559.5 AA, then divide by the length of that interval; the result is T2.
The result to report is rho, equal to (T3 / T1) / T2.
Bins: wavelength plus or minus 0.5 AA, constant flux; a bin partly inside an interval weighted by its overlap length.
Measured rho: 0.0819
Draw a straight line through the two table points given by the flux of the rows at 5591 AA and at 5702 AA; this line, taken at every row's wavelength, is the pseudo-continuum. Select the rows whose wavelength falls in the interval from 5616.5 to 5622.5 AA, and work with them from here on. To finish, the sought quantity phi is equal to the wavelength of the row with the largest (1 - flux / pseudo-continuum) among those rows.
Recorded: 5622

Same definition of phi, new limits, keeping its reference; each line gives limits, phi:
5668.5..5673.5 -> 5672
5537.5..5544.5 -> 5539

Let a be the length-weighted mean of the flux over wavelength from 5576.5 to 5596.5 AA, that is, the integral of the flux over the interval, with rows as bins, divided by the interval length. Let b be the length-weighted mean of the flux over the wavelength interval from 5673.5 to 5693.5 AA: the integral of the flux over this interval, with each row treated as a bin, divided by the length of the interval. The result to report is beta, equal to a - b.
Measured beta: -0.3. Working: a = 11.5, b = 11.7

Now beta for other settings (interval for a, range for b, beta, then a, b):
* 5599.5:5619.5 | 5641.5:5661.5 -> -0.1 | 11.4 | 11.5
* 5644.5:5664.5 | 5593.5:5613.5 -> 0.1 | 11.5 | 11.4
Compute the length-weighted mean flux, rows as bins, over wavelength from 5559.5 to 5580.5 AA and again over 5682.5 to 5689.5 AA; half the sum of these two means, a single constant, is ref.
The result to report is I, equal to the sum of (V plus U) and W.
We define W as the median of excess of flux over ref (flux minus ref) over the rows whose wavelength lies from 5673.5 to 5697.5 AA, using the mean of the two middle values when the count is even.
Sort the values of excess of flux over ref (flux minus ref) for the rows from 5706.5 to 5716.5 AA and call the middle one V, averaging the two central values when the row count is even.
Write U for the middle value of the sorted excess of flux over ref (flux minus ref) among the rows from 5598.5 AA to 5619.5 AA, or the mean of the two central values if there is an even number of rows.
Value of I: -0.2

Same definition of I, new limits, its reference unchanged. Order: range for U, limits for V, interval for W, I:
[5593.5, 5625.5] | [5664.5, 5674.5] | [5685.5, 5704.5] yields -0.4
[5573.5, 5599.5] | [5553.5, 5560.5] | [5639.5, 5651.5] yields 0.0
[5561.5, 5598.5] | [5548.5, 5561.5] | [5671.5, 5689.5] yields 0.4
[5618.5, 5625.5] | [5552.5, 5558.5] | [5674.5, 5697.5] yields -0.2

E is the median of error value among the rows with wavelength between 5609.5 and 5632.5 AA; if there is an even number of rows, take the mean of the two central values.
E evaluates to 0.610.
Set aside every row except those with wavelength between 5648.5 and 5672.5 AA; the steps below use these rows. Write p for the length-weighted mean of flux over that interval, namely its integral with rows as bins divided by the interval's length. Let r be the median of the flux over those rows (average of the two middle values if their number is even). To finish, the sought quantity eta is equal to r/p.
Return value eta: 1.001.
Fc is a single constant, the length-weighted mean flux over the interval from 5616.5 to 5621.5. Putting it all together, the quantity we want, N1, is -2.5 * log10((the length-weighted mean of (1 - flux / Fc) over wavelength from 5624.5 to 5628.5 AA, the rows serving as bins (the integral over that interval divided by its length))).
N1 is 3.7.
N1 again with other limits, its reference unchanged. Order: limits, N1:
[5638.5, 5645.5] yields 4.2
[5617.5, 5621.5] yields 5.0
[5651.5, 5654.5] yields 4.6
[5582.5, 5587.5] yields 3.9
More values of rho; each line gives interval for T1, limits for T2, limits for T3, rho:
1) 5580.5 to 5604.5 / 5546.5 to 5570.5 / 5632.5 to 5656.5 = 0.0852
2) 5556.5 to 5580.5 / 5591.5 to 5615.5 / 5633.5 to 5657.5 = 0.0856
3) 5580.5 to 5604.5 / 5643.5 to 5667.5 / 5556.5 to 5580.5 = 0.0915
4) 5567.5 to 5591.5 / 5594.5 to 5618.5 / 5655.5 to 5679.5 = 0.0878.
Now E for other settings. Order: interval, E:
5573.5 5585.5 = 0.625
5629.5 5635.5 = 0.600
